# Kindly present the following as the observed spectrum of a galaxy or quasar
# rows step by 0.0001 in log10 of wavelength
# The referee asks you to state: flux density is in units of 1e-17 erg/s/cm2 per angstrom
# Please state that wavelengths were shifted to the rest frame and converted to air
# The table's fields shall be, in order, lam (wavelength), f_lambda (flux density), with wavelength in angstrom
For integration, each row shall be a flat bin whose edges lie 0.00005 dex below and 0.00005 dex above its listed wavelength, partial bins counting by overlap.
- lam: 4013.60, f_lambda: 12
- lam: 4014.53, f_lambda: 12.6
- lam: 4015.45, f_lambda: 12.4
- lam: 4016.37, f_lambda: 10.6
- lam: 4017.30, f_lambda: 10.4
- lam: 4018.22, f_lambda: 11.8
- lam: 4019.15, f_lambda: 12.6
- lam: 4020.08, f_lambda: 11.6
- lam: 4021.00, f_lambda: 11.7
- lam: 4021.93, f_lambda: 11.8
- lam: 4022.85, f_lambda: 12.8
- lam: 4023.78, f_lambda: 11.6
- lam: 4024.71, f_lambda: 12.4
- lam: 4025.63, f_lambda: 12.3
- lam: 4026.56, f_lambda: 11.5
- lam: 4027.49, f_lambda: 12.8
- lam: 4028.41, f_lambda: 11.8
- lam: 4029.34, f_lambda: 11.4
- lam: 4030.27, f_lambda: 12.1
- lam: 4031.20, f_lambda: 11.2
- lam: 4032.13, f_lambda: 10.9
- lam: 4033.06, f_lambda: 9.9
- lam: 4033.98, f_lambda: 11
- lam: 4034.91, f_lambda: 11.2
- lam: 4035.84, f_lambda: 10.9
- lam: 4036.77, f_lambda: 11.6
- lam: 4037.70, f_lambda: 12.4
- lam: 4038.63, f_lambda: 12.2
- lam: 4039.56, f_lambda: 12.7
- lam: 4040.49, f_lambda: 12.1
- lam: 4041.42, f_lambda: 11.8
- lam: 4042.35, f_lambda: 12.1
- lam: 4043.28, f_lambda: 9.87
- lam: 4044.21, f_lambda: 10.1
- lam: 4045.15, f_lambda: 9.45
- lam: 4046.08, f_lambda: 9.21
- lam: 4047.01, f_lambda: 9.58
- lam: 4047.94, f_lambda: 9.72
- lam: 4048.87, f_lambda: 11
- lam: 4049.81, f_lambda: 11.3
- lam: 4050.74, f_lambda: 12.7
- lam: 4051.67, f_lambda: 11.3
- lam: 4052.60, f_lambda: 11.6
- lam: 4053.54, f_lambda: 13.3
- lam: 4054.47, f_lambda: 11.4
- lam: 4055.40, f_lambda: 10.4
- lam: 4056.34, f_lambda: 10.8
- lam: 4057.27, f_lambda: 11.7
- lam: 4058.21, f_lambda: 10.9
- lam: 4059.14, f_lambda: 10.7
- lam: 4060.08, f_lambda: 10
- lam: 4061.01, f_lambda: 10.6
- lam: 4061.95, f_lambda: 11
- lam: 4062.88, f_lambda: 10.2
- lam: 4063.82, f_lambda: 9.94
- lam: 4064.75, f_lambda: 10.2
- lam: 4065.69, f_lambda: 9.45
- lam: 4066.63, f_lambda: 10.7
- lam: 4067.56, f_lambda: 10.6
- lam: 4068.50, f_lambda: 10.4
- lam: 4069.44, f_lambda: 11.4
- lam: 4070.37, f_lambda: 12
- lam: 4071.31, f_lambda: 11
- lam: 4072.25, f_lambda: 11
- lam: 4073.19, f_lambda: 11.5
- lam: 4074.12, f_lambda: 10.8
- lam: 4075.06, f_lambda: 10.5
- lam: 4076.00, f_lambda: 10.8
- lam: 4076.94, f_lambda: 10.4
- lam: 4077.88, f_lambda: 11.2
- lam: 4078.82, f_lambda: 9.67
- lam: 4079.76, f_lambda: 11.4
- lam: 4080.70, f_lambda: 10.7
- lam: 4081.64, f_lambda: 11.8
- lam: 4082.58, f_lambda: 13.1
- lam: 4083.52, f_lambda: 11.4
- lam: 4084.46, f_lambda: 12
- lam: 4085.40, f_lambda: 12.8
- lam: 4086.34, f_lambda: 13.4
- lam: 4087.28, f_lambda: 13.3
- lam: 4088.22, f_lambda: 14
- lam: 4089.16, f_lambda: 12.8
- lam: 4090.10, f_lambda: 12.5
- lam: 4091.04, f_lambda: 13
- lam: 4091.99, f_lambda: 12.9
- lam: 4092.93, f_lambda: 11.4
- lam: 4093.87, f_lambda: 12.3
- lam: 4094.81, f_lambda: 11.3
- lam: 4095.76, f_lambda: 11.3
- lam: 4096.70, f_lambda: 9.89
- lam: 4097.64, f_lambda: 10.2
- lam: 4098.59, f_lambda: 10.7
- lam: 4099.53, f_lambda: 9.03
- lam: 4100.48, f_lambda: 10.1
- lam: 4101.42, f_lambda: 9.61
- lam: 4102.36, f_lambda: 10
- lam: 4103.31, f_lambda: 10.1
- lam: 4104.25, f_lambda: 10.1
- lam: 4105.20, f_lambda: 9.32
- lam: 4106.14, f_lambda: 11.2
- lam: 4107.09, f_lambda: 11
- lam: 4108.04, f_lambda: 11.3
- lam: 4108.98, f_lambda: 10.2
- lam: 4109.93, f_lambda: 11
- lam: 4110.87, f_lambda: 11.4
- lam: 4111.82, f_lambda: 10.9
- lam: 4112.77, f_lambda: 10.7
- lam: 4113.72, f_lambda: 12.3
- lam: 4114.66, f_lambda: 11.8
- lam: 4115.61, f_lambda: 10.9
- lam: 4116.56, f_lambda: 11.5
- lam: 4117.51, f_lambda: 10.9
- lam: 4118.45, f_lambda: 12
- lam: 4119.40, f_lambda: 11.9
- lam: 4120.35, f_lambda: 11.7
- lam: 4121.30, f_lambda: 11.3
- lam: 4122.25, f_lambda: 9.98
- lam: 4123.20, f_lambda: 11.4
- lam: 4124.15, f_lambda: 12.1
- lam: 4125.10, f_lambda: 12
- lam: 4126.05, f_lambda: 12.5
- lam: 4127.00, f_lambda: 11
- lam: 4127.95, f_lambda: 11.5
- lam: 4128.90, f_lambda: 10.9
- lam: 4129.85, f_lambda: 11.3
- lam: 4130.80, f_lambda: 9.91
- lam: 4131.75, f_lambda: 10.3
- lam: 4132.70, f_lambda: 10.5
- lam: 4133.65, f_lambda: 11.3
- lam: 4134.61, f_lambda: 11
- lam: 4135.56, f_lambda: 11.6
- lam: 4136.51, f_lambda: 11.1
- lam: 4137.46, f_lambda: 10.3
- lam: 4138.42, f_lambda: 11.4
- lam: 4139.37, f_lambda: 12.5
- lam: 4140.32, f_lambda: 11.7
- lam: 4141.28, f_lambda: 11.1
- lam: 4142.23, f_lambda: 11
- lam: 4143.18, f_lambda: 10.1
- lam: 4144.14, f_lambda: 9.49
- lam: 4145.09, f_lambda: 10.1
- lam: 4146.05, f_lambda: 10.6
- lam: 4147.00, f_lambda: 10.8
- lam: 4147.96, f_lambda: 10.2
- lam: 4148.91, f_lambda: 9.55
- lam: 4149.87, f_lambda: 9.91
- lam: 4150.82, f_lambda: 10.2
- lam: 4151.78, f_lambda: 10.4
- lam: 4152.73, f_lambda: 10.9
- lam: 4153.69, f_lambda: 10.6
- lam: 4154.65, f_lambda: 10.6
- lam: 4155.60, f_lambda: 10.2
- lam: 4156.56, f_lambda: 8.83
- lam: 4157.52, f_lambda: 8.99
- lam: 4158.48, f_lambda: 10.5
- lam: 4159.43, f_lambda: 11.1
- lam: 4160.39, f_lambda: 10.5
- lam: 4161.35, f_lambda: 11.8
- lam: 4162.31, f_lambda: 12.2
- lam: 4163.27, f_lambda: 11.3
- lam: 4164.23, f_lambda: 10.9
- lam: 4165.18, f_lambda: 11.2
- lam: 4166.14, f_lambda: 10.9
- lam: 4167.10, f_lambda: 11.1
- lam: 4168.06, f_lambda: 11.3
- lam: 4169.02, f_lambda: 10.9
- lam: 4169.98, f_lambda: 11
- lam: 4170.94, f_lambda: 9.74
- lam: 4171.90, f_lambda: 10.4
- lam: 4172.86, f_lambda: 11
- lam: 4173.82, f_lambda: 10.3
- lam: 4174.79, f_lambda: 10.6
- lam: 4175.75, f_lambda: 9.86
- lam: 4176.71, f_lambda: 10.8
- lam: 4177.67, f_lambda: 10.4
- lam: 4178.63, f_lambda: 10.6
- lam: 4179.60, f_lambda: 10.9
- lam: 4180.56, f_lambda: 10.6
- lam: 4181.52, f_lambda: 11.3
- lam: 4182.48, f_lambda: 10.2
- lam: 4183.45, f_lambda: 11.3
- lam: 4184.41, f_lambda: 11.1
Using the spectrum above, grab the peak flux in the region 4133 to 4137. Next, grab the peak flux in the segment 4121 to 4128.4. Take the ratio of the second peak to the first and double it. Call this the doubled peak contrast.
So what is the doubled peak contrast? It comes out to 2.2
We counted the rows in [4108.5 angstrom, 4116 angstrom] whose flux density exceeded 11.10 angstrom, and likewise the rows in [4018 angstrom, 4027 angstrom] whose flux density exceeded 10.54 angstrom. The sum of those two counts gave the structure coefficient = 13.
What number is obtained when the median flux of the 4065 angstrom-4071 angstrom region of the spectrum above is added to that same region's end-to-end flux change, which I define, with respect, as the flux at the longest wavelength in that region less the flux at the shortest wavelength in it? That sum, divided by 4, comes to 3.3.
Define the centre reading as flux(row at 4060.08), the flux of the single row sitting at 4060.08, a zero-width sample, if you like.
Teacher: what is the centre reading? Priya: 10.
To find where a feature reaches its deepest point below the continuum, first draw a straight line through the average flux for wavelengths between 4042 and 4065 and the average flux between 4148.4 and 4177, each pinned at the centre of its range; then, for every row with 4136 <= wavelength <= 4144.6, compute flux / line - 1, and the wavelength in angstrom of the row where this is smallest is 4144.14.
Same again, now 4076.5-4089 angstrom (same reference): 4078.82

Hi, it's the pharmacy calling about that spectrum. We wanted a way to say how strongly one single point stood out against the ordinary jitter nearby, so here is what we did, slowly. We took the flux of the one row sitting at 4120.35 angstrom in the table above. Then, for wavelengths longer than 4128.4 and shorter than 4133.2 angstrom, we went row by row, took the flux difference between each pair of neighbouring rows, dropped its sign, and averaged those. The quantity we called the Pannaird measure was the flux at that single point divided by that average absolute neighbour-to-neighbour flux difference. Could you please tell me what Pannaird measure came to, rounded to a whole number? 20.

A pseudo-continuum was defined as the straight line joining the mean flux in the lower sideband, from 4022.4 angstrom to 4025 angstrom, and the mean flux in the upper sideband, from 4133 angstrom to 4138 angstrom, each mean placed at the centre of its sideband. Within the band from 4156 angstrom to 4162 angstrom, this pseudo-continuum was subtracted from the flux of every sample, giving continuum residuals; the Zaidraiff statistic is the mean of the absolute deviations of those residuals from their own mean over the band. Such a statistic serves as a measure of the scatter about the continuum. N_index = 0.9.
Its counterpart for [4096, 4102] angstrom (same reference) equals 0.4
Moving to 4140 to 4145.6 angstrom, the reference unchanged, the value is 0.7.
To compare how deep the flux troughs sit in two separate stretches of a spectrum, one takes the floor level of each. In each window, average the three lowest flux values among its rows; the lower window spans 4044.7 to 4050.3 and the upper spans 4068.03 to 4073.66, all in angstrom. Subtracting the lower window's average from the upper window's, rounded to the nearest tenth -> 1.4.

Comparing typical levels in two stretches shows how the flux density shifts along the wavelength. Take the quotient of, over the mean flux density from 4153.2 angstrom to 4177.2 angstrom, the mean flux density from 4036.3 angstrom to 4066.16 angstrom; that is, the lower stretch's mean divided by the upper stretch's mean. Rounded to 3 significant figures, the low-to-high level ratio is 1.03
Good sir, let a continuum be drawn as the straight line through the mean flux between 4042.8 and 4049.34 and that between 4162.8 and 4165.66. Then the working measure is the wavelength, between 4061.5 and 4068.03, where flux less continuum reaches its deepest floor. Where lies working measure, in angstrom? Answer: 4065.69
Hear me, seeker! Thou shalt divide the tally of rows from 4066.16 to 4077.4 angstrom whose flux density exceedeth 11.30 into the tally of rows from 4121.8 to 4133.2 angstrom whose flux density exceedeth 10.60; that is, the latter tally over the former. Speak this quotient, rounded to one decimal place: 2.7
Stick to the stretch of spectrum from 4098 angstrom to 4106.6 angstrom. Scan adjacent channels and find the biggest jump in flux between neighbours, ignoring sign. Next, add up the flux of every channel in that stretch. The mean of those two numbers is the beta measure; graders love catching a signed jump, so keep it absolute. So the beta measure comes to 46.0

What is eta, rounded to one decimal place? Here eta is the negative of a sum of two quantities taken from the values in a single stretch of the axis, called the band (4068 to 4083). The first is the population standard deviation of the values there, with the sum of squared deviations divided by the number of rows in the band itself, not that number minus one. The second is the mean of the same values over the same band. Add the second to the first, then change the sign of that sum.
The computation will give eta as -11.9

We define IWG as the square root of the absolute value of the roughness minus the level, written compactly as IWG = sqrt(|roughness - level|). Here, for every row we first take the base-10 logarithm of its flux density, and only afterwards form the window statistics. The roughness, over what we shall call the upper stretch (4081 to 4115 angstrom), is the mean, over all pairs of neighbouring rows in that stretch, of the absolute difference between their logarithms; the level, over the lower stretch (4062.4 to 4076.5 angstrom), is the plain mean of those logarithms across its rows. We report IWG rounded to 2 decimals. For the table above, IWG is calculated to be 1.00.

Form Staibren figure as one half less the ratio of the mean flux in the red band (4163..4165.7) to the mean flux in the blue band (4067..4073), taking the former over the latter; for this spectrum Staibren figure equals -0.51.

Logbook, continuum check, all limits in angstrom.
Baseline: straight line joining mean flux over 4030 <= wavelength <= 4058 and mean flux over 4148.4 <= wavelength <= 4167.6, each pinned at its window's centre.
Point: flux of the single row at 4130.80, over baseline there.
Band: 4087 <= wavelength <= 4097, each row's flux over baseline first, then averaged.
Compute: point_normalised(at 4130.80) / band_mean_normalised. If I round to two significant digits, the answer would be 0.82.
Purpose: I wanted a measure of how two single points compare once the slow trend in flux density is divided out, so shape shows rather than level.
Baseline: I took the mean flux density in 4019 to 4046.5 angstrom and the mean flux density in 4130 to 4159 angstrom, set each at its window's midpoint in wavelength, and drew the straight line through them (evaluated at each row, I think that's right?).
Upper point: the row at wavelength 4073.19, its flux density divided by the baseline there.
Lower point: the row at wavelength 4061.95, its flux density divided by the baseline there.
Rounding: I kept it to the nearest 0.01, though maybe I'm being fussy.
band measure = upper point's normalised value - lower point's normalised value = 0.05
